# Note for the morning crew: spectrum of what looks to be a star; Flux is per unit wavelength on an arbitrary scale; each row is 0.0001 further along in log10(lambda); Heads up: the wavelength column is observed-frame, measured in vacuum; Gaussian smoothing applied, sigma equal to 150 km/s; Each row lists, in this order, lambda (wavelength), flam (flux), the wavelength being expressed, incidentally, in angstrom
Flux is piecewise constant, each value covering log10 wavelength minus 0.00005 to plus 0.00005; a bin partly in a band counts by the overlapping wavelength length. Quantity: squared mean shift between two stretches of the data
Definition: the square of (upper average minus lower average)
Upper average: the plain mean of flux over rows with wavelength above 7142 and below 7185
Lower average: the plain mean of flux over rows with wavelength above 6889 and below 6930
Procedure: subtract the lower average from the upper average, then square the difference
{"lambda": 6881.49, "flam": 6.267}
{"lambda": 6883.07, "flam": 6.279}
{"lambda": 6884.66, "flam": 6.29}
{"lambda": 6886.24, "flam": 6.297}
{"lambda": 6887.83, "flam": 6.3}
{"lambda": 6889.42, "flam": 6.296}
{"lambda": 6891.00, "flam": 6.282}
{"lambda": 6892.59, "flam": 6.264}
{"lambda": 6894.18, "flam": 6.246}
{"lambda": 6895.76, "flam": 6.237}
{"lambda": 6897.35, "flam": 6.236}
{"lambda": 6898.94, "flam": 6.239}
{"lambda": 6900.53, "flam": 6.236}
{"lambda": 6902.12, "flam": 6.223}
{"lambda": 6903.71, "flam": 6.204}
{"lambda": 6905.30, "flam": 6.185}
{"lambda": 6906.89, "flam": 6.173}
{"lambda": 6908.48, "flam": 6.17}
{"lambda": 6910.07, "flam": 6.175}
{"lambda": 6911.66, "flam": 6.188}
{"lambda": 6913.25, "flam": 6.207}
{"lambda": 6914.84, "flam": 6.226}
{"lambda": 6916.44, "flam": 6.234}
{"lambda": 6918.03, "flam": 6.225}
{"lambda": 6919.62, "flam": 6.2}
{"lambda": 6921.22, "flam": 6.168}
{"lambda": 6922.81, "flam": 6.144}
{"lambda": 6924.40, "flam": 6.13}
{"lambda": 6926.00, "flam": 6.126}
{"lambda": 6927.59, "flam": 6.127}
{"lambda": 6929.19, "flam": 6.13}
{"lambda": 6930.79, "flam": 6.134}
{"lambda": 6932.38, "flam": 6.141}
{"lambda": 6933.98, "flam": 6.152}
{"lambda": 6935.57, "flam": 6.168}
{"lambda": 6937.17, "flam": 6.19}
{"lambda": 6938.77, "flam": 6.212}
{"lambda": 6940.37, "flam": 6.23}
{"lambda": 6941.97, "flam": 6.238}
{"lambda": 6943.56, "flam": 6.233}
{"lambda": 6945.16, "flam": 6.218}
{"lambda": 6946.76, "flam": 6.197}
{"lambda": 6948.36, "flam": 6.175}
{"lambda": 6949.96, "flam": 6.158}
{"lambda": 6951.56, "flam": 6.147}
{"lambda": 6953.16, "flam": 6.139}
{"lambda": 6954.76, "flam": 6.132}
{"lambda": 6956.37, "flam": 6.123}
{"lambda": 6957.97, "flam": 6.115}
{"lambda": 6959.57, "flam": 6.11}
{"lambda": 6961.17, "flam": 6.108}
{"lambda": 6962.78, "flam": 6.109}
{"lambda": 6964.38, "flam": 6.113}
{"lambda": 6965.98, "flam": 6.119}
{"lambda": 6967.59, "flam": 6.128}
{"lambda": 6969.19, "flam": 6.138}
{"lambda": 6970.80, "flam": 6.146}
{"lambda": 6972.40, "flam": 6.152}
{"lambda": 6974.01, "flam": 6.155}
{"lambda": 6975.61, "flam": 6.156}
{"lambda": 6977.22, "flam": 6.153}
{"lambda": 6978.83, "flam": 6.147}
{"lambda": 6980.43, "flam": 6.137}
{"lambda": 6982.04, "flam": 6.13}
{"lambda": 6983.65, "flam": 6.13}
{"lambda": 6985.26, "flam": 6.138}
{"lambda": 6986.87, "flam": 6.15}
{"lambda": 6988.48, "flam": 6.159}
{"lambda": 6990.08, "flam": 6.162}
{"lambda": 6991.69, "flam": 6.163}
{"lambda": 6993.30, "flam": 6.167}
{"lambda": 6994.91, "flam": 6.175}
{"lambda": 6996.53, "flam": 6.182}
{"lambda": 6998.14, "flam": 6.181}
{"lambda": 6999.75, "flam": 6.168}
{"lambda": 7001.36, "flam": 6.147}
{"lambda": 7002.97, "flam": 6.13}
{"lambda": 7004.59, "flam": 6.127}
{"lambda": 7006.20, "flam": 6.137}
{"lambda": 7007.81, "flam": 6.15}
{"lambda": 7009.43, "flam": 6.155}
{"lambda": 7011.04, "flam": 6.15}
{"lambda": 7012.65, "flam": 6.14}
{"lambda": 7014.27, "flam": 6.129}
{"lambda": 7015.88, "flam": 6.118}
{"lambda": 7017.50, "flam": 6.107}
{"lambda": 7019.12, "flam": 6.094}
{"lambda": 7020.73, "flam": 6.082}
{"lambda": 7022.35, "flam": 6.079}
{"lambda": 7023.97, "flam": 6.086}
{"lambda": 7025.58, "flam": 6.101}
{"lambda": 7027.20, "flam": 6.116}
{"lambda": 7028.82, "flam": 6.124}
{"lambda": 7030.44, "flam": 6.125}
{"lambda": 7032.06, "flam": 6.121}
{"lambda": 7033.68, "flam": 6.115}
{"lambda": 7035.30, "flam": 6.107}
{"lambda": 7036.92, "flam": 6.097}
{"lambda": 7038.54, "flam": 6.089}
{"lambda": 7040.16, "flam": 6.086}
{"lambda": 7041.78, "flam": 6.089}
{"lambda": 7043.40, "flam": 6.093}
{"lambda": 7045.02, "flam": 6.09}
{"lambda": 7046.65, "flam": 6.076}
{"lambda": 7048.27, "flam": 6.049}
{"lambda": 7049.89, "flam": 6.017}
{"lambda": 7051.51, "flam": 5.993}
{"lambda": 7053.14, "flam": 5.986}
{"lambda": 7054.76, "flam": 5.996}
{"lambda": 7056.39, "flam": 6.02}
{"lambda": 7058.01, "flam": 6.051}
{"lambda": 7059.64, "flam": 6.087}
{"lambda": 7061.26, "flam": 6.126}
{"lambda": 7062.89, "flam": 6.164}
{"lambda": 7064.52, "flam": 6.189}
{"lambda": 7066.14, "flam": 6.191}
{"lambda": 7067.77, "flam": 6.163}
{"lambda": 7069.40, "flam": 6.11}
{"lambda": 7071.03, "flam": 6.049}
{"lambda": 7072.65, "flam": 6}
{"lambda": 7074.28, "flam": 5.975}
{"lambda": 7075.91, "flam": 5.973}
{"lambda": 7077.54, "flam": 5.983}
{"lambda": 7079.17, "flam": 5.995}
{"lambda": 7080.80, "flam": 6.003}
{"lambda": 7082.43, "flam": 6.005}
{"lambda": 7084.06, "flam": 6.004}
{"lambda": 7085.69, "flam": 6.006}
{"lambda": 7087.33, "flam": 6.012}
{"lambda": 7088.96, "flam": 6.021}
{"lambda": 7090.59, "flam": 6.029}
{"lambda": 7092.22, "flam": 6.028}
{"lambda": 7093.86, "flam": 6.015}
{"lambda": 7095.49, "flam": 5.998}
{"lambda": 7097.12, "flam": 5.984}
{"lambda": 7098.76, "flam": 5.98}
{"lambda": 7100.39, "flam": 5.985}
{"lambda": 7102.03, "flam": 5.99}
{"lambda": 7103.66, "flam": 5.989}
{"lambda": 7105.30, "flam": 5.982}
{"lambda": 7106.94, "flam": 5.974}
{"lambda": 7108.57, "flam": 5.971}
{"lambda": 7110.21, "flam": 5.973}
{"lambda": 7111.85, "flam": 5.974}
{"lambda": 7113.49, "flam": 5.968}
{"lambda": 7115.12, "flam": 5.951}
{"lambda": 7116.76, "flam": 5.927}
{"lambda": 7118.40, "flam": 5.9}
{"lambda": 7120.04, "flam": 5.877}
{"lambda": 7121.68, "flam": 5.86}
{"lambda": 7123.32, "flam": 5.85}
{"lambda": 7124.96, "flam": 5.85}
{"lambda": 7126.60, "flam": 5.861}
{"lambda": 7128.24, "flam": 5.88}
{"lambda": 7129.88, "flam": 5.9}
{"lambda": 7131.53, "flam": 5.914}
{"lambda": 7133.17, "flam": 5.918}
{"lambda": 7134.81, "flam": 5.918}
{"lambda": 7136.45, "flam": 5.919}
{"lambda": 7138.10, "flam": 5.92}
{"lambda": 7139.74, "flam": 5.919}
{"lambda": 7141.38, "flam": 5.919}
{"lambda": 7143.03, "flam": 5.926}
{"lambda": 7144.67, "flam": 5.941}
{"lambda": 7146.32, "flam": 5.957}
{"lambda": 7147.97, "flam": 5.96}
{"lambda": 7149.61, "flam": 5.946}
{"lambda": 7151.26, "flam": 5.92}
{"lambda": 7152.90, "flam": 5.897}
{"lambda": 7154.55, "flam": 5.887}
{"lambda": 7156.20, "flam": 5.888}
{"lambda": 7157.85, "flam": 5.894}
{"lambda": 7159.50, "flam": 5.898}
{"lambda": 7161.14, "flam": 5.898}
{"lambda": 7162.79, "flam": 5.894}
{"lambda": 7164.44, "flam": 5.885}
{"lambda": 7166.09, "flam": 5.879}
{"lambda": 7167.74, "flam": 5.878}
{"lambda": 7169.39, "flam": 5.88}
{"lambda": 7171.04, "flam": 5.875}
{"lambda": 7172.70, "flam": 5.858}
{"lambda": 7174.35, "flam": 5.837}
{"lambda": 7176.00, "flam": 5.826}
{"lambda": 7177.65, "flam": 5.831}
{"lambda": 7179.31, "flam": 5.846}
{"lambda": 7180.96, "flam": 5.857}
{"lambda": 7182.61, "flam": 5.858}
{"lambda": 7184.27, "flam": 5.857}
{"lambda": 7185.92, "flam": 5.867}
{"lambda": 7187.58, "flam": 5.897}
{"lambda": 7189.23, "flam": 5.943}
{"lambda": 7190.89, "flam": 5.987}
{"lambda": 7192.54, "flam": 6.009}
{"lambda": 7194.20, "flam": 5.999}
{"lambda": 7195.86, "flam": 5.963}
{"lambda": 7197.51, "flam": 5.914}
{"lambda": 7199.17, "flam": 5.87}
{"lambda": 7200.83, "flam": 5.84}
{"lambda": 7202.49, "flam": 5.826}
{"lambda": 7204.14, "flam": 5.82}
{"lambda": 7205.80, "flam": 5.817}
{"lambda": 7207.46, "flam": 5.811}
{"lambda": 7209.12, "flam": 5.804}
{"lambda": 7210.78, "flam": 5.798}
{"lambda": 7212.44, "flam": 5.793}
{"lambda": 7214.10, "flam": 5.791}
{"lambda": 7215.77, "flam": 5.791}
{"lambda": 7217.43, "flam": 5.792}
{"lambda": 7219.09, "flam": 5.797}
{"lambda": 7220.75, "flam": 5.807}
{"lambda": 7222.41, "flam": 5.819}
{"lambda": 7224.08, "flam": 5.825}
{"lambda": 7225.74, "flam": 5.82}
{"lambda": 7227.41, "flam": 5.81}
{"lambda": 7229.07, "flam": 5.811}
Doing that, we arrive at 0.10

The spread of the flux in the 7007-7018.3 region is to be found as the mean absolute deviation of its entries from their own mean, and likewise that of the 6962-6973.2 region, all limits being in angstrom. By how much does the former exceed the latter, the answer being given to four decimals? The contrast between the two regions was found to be 0.0013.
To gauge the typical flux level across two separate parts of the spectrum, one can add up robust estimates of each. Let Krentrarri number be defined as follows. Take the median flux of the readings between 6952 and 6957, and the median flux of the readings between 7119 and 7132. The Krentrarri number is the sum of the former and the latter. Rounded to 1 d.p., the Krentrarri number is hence 12.0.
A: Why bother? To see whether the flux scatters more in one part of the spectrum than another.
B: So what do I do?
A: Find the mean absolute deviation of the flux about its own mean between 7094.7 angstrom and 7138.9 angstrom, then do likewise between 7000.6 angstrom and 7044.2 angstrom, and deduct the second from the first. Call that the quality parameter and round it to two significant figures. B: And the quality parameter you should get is 0.023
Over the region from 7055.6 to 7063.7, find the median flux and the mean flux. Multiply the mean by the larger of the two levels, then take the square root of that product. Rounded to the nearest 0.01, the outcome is 6.09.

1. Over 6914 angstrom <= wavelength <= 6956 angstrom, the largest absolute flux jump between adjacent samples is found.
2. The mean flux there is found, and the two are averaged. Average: 3.10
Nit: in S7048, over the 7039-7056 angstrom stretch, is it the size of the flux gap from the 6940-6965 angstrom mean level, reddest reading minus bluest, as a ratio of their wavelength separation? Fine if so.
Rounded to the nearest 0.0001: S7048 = 0.0062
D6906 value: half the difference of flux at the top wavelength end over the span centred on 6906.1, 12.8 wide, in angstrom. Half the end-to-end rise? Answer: -0.024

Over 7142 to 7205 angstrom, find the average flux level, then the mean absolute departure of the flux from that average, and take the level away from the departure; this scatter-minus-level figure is -5.86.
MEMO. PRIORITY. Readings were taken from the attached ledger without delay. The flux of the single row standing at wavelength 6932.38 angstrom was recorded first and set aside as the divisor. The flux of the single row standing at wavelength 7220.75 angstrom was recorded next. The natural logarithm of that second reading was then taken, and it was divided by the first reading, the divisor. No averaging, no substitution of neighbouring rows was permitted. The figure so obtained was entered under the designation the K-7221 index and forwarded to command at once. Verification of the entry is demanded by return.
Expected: 0.286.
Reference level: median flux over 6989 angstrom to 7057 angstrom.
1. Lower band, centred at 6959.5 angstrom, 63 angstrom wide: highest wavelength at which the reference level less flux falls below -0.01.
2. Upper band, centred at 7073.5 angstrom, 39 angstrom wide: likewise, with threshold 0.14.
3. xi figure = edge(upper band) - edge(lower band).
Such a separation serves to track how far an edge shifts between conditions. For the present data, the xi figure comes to 102.1 angstrom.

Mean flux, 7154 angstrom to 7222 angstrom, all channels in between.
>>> 5.86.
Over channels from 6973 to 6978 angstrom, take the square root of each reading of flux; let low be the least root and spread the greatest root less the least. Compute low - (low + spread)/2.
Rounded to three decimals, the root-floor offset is 1.240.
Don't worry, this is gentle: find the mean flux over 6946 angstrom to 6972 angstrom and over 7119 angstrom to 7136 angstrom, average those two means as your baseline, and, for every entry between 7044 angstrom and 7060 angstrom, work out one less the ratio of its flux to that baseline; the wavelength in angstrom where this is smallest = 7045.02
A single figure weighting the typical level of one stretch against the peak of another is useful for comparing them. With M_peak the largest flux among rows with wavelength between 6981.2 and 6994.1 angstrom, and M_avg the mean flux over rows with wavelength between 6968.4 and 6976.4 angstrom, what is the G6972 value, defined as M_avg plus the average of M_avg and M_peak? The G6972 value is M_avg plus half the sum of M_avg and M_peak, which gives 12.3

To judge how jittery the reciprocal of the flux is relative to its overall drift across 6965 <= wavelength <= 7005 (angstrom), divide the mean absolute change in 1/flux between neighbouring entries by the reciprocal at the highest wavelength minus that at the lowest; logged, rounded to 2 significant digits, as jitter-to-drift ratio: -0.88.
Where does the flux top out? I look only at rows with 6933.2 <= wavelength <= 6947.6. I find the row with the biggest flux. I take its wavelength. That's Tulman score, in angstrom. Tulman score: 6941.97 angstrom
